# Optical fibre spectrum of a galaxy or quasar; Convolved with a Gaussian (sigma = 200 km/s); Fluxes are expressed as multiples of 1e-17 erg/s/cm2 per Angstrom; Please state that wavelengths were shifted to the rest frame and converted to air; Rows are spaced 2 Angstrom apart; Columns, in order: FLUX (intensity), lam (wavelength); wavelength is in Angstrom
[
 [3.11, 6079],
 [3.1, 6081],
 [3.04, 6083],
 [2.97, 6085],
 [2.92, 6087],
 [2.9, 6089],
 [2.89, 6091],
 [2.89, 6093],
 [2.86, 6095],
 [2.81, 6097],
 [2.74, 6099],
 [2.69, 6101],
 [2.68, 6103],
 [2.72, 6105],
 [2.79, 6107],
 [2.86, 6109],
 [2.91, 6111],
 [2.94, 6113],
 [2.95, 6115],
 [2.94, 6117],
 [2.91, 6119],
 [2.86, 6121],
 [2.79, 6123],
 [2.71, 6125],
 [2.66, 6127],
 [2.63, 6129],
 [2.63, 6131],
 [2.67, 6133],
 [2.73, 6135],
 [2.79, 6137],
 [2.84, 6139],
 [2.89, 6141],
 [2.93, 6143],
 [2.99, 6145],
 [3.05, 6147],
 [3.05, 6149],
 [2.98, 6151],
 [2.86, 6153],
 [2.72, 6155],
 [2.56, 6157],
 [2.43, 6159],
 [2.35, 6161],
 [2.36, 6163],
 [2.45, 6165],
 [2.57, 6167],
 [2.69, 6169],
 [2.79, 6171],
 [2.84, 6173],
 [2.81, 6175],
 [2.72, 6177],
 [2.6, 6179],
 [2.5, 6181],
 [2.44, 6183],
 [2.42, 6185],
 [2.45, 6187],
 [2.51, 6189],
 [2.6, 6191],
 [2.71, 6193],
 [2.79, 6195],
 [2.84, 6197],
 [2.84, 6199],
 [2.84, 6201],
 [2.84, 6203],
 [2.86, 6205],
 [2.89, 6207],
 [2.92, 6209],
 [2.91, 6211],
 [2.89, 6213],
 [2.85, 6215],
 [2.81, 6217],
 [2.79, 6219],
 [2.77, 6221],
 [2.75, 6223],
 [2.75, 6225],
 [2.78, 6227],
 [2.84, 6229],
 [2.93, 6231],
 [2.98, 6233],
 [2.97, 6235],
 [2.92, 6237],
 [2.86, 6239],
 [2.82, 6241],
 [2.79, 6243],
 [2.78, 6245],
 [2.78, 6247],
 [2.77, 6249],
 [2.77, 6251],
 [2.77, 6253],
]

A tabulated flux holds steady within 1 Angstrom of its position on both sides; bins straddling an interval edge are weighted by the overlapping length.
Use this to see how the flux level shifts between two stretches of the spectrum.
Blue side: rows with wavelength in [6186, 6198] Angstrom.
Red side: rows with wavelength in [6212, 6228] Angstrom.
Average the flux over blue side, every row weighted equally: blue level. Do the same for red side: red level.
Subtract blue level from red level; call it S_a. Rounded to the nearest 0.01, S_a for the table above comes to 0.15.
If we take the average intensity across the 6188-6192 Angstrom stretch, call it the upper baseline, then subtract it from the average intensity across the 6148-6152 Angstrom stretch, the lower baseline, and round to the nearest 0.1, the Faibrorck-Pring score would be 0.5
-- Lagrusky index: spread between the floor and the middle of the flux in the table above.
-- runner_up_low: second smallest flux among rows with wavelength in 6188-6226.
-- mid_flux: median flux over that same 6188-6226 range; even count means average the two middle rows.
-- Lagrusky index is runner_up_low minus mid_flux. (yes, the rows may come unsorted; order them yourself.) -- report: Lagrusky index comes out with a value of -0.24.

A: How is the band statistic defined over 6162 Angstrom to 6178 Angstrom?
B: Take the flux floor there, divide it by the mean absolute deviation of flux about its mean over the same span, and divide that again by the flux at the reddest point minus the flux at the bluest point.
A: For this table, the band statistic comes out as 45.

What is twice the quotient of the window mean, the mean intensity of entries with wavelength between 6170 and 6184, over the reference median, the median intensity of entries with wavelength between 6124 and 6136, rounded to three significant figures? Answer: 2.00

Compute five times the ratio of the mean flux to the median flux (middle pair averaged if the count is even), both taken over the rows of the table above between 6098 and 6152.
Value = 4.98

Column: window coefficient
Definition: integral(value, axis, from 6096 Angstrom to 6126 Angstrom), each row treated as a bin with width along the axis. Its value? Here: 84.6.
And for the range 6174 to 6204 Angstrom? 79.8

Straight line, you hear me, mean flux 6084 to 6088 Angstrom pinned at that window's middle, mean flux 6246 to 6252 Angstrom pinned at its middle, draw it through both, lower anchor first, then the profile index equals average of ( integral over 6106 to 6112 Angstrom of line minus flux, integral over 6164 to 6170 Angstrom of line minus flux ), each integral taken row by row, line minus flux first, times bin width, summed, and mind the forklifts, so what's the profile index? 1.1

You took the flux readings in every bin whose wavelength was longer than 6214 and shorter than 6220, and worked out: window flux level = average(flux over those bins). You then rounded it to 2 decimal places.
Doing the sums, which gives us 2.82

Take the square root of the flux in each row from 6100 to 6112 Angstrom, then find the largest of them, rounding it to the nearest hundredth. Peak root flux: 1.71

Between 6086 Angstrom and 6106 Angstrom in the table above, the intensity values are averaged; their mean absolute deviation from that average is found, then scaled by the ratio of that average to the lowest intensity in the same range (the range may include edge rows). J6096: 0.086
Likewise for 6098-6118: 0.103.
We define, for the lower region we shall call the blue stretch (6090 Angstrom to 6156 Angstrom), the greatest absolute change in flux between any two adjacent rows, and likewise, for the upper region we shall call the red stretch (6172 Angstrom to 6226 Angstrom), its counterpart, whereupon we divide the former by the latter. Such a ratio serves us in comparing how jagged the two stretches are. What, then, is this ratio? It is 1.17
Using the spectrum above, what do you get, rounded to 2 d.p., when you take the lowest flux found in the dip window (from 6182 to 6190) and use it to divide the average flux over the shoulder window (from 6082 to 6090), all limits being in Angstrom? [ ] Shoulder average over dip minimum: 1.22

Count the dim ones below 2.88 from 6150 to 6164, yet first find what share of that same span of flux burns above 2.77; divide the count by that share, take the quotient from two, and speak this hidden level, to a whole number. -19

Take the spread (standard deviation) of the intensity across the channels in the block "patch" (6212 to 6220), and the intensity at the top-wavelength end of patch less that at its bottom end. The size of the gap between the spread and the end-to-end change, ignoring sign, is 0.14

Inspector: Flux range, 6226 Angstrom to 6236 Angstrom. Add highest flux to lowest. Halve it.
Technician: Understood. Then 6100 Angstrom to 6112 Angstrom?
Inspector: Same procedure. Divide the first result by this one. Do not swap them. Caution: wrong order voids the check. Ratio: 1.03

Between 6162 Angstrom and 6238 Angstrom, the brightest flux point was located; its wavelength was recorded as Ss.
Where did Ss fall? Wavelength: 6233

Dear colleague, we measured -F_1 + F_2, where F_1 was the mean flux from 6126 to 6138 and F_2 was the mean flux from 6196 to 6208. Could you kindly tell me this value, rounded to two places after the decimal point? 0.17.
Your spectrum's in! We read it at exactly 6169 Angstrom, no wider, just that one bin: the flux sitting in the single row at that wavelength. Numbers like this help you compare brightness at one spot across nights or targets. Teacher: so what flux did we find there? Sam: 2.69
